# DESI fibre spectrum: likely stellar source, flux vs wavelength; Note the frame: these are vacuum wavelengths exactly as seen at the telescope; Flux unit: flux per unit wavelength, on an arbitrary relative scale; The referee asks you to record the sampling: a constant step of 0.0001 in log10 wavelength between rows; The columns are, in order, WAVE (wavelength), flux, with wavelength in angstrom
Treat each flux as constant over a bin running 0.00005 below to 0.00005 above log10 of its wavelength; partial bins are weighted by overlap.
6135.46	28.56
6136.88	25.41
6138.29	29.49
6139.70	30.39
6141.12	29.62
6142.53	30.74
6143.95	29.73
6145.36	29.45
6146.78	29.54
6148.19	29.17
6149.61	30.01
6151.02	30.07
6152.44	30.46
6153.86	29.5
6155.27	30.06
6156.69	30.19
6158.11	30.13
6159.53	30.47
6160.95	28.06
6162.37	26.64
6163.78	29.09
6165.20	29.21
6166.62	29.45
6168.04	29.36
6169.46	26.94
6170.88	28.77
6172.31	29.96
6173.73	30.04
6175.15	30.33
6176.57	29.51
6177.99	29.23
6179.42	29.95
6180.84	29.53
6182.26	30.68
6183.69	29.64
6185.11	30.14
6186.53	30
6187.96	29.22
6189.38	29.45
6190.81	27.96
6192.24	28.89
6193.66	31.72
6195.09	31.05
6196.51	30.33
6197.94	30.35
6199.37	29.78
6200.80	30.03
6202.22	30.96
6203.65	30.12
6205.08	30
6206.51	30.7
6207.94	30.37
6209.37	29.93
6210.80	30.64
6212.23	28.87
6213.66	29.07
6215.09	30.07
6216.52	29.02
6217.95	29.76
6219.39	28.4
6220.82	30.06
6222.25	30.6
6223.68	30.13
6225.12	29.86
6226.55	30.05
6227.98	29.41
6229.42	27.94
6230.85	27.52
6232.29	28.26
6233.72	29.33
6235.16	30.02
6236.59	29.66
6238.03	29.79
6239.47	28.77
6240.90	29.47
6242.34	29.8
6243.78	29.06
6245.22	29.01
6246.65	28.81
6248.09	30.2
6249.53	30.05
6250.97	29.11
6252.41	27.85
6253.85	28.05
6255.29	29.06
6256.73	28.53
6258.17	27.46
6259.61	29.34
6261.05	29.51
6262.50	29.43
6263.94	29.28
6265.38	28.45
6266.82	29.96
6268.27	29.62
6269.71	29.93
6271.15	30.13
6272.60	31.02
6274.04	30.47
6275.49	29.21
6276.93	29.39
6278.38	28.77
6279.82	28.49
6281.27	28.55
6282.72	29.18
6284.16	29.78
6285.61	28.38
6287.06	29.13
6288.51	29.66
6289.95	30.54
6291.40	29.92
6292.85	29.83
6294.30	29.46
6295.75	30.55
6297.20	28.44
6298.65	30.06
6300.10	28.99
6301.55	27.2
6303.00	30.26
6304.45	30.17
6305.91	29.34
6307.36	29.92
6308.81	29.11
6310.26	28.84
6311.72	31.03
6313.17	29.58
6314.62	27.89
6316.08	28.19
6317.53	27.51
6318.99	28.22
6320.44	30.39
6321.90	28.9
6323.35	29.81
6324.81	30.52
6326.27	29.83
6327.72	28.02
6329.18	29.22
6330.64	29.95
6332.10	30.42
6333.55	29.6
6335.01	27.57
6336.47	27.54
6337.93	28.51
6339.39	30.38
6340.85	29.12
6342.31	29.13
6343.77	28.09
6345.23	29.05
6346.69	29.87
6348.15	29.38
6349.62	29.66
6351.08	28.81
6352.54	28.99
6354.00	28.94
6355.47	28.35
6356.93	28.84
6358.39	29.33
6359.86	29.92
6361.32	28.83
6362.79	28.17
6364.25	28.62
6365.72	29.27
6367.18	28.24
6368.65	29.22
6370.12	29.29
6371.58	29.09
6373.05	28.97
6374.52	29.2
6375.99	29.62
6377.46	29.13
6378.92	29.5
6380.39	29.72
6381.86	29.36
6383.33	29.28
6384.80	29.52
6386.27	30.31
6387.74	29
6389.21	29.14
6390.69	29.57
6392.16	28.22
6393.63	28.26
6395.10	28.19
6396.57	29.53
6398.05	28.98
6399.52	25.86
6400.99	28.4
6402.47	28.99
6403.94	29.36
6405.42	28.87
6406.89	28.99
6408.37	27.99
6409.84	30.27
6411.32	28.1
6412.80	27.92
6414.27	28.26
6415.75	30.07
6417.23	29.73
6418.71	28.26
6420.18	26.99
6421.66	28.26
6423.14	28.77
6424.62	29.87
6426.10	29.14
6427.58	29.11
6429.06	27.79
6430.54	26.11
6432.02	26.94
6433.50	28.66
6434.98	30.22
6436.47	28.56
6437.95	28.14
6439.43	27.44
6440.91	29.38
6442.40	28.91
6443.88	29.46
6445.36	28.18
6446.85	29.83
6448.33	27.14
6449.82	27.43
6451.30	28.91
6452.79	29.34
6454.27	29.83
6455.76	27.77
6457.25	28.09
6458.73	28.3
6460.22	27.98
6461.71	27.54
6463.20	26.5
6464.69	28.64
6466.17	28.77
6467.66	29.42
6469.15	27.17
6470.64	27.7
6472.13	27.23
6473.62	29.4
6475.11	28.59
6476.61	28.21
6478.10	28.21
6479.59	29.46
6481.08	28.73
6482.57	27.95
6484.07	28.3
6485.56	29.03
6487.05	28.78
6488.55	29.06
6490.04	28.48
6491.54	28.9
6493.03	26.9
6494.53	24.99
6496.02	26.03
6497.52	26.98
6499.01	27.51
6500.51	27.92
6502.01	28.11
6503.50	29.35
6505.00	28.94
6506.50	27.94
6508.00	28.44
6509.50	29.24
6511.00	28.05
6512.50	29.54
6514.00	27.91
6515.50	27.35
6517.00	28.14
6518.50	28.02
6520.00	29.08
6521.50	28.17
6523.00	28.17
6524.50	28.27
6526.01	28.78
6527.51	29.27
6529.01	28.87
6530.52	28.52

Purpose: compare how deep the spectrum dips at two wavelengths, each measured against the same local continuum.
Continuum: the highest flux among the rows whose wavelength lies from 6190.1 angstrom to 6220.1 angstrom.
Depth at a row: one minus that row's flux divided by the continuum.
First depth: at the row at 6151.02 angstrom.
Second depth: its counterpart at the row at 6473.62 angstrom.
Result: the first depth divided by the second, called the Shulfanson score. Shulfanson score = 0.7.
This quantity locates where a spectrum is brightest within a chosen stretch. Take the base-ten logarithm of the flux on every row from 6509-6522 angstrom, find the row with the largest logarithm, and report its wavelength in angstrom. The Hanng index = 6512.50 angstrom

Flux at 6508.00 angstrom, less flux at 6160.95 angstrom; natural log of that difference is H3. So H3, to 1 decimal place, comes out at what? -1.0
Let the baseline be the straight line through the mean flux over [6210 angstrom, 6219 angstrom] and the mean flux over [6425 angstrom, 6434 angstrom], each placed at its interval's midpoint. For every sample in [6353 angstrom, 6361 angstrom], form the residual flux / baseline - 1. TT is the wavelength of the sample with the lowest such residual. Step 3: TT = 6355.47 angstrom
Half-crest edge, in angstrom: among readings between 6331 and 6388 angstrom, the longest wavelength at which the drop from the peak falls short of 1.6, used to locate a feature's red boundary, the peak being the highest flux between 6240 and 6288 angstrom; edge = 6386.27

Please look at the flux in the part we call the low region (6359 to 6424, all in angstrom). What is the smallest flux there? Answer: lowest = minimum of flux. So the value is 25.86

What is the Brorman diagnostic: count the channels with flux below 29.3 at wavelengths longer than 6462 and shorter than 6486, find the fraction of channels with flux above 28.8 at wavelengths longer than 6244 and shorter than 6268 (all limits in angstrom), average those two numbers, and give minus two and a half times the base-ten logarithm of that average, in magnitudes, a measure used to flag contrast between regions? -2.09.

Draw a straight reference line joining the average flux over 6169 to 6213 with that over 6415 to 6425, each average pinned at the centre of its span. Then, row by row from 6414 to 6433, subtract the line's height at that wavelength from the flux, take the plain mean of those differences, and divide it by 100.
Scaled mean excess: -0.004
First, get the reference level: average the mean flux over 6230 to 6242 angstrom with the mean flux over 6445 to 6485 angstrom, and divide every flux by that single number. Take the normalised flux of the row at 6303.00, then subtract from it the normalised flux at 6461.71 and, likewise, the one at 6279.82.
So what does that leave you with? -0.90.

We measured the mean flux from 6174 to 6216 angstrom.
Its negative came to -29.95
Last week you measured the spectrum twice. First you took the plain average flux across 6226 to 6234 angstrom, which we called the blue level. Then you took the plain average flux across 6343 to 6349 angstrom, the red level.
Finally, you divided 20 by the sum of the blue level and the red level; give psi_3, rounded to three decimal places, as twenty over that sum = 0.346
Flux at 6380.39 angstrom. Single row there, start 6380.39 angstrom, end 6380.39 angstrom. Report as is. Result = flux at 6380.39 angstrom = 29.72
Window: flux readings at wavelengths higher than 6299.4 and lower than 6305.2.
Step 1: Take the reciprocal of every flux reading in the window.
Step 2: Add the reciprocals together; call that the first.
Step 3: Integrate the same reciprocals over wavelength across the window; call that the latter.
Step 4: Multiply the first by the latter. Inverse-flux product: 0.0274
